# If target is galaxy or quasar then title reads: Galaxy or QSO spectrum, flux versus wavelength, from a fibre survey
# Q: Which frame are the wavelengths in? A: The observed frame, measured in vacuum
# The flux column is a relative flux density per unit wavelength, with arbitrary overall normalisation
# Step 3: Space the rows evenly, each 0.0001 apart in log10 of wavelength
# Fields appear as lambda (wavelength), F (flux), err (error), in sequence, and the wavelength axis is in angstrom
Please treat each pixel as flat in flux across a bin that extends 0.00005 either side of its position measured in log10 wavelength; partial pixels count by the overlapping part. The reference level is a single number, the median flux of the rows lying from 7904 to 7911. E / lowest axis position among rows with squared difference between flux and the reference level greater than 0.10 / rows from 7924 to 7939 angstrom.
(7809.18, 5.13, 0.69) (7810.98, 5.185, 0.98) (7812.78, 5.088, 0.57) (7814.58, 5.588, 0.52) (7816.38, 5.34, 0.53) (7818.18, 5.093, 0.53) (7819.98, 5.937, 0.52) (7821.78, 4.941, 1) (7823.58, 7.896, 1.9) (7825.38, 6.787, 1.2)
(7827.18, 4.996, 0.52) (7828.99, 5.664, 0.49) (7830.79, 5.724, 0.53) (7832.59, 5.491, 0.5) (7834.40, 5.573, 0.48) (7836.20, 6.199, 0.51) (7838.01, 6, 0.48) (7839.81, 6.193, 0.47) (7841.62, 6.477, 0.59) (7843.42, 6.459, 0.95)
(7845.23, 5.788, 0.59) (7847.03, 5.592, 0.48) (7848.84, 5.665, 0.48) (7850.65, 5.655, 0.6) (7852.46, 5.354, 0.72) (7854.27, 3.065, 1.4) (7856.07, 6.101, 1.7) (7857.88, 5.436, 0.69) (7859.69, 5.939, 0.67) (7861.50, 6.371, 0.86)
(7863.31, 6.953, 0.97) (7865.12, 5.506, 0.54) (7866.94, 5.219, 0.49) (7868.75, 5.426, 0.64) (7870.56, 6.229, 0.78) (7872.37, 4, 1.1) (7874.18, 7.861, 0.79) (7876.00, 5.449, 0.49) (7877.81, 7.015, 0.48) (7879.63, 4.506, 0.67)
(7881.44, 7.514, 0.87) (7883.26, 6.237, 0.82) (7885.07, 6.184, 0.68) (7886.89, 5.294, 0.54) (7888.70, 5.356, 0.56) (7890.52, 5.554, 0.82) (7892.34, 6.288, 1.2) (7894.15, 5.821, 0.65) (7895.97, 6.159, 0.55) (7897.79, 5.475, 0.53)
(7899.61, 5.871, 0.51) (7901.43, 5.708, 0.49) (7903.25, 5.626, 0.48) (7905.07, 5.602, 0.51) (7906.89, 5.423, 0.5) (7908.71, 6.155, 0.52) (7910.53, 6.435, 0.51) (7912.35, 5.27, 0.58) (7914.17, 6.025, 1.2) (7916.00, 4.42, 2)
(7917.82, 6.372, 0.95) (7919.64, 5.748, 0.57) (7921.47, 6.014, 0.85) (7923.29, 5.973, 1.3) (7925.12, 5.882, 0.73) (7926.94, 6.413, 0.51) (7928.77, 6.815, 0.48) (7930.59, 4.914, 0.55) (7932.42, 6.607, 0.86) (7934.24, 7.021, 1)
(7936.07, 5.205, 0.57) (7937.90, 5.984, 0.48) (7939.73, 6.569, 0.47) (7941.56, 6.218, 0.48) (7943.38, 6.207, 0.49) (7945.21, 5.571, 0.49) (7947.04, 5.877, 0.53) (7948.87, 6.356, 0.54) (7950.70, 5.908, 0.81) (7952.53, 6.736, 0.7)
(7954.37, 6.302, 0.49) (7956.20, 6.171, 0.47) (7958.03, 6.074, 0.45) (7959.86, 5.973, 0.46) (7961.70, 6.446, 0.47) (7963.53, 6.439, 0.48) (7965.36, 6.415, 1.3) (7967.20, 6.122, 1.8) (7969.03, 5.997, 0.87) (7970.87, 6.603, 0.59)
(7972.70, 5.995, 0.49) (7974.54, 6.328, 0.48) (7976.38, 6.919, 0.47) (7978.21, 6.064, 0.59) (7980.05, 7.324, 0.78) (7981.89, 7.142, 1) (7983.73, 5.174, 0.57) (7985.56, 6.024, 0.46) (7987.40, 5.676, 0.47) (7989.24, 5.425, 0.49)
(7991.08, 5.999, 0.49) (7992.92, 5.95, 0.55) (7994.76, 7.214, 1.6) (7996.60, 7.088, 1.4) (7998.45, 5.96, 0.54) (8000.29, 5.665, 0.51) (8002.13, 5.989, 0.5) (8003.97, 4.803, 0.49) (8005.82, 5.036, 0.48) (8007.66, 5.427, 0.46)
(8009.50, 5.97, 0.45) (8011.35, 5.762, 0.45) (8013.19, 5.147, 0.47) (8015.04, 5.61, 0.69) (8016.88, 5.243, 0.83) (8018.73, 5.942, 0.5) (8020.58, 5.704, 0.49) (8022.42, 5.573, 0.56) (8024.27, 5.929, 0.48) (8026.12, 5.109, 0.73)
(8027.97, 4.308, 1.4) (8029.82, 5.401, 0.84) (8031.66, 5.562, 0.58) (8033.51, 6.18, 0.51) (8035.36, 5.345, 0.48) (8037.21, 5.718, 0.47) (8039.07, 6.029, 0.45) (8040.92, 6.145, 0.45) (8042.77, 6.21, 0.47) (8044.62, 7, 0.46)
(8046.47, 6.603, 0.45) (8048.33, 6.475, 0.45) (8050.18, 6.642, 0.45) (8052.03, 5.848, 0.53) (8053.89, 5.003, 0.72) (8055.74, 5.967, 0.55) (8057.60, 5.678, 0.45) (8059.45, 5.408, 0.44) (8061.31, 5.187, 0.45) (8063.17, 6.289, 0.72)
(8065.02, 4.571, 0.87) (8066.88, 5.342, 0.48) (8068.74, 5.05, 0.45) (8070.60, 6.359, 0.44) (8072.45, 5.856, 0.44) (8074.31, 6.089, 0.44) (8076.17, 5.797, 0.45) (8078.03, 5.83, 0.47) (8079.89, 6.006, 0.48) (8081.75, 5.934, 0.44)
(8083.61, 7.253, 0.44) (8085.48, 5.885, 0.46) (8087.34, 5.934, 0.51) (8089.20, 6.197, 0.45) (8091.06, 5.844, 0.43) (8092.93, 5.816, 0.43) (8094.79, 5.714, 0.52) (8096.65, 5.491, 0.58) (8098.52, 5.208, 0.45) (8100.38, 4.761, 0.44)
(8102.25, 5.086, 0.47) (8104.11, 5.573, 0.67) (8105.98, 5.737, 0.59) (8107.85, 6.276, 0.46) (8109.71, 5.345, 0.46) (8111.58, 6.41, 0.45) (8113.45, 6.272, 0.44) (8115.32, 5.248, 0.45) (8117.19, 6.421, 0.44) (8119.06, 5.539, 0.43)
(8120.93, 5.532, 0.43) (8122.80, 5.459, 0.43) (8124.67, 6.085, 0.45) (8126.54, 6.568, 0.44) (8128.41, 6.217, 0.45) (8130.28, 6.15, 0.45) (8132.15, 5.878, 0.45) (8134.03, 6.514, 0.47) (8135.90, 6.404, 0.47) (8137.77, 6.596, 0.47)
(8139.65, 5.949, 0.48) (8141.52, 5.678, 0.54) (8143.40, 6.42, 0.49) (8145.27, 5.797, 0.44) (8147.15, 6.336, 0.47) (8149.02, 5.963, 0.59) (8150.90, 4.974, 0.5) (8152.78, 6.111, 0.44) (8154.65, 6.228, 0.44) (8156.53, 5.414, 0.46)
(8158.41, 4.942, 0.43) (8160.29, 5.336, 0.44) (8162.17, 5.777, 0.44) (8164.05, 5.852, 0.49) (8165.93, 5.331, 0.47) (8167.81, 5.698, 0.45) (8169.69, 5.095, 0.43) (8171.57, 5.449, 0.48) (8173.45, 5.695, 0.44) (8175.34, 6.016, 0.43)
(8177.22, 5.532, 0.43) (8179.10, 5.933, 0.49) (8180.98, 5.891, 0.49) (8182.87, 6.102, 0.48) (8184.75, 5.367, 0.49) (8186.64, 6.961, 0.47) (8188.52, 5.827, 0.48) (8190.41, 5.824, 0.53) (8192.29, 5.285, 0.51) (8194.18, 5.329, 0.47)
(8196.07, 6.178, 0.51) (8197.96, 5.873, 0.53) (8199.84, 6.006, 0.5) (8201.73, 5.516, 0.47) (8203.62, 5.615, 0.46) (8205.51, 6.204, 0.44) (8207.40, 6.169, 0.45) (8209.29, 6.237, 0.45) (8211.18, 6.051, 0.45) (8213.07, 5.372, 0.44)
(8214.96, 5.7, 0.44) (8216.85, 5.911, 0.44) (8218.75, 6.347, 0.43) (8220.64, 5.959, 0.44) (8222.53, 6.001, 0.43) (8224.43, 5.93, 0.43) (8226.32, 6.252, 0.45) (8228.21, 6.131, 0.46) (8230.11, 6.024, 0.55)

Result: 7926.94 angstrom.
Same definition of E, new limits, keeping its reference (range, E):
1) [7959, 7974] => 7961.70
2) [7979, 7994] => 7980.05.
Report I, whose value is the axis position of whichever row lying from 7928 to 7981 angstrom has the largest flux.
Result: 7980.05 angstrom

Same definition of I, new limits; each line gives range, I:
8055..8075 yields 8070.60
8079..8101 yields 8083.61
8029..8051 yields 8044.62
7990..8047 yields 7994.76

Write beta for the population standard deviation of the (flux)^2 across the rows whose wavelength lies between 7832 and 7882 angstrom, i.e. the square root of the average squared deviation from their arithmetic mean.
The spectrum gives 10.8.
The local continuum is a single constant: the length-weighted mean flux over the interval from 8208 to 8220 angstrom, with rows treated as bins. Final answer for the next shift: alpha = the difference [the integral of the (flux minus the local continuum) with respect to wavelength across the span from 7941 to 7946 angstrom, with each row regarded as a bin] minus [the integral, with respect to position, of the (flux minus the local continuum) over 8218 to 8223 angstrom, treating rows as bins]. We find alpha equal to -0.54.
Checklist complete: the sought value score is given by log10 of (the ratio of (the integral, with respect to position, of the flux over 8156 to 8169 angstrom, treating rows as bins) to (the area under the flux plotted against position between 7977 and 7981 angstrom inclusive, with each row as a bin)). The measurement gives 0.42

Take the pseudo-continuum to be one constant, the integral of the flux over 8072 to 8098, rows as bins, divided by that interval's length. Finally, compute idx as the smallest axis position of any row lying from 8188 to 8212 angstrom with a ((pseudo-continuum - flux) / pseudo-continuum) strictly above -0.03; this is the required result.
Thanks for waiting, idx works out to 8188.52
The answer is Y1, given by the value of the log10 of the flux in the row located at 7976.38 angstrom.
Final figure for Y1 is 0.84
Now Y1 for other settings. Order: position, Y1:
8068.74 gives 0.70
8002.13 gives 0.78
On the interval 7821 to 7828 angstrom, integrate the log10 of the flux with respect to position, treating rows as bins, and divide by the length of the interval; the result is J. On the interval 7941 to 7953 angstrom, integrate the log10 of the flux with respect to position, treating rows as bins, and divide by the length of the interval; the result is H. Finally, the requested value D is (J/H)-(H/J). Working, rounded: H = 0.785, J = 0.783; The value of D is 0.00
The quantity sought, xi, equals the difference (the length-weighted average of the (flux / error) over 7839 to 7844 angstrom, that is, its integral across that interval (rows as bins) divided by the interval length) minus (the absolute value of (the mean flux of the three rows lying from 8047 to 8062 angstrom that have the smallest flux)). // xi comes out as 5.3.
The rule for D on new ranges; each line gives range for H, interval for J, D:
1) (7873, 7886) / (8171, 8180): -0.09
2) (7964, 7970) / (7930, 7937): -0.05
